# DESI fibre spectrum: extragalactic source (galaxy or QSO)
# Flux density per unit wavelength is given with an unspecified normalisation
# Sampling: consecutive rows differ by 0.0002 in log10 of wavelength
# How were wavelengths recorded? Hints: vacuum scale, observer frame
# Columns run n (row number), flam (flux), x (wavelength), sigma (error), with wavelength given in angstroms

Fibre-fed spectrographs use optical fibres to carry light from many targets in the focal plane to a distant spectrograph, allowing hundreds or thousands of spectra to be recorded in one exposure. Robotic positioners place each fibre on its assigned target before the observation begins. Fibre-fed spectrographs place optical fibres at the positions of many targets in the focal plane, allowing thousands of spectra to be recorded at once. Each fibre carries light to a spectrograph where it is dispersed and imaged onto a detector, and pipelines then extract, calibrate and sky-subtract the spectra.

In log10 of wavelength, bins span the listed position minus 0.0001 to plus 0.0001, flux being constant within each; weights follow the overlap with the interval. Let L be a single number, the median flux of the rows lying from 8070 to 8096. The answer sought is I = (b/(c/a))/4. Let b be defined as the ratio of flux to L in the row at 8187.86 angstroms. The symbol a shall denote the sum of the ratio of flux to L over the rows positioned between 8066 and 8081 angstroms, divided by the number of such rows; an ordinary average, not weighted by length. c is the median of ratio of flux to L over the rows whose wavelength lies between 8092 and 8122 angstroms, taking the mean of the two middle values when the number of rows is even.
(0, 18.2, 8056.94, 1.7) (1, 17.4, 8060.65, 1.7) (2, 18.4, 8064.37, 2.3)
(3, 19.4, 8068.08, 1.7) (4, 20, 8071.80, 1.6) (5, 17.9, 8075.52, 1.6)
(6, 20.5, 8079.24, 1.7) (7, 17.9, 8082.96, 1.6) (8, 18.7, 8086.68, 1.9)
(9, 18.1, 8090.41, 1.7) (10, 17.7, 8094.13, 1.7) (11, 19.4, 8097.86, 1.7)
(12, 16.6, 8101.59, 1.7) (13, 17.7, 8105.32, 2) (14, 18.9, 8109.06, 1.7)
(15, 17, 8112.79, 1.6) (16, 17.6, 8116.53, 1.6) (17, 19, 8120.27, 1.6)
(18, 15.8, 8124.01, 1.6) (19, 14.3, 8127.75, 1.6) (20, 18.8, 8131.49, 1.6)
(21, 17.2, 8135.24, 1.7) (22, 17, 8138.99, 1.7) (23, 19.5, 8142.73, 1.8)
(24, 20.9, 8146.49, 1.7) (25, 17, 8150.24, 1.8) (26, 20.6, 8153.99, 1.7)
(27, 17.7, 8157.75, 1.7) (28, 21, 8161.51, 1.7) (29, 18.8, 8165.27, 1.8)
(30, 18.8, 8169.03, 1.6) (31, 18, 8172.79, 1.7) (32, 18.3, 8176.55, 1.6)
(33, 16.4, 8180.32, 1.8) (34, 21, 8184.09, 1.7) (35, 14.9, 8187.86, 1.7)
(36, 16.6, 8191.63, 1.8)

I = 0.226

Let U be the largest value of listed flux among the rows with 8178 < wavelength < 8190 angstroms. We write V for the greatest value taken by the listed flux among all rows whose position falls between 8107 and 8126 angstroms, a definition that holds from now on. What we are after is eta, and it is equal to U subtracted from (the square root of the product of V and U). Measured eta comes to -1.03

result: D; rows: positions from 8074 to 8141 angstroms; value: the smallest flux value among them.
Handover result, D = 14.3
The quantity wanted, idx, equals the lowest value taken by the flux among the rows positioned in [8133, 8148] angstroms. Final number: 17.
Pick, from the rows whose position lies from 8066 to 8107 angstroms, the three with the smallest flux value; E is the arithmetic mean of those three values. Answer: 17.3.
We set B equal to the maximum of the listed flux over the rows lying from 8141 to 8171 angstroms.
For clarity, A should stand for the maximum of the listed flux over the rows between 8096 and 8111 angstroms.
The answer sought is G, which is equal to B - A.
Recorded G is 2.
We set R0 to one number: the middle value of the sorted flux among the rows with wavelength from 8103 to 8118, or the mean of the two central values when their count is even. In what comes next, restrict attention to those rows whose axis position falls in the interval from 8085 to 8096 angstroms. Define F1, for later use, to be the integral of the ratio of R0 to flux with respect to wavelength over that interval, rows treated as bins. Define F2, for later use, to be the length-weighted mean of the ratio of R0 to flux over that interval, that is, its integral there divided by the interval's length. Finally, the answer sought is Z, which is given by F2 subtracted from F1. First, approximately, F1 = 10.7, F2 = 0.97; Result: 9.7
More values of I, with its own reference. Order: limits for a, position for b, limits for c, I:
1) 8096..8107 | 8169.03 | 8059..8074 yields 0.246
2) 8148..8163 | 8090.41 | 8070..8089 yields 0.255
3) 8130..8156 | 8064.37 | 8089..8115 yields 0.269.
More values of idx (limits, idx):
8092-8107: 16.6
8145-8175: 17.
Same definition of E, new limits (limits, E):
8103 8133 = 15.7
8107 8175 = 15.7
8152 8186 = 17.4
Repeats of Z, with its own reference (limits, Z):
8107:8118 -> 9.9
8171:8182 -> 10.1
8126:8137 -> 10.6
